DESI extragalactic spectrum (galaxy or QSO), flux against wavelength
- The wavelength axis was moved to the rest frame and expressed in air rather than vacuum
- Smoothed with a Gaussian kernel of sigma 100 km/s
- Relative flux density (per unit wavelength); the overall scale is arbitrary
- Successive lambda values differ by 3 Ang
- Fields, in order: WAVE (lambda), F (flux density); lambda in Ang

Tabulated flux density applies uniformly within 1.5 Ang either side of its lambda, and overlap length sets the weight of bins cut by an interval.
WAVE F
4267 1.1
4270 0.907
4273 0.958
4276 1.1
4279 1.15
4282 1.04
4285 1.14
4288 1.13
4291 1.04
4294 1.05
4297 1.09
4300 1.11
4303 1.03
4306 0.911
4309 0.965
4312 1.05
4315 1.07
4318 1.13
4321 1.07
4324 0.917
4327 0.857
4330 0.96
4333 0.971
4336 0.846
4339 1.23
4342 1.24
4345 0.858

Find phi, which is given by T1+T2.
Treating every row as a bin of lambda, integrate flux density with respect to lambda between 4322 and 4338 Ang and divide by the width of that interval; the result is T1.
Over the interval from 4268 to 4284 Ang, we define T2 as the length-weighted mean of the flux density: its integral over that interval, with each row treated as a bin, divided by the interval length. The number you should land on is 1.96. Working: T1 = 0.93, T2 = 1.037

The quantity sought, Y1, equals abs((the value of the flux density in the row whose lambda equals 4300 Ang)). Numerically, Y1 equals 1.11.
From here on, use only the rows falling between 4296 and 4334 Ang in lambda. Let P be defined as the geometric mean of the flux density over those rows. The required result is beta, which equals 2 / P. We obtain 1.99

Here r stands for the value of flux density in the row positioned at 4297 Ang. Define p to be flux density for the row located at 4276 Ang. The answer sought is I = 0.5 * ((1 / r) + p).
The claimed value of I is 1.01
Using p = 1.1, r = 1.09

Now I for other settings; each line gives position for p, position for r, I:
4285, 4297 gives 1.03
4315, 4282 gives 1.02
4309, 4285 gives 0.92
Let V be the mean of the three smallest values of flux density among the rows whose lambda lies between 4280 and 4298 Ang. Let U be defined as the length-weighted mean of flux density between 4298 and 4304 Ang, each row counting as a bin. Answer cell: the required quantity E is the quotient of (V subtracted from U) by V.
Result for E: 0.03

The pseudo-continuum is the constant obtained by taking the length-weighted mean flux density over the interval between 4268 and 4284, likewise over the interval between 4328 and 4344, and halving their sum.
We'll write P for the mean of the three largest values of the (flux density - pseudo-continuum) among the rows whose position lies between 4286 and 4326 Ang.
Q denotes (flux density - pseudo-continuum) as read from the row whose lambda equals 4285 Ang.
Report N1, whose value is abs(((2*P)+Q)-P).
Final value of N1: 0.19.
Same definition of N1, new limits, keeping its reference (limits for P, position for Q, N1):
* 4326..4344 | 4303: 0.10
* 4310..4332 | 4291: 0.06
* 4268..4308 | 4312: 0.12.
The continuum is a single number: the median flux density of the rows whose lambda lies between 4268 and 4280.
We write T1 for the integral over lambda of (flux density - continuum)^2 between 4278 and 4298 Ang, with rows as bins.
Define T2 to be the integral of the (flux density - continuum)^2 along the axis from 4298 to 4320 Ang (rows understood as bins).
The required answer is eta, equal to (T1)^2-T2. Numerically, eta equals -0.10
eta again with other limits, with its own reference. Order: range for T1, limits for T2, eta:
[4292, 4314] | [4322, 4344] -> -0.51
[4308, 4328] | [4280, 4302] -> -0.08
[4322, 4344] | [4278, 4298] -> 0.16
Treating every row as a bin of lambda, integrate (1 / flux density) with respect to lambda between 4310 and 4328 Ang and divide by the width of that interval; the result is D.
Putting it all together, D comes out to 0.99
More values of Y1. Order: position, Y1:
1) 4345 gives 0.86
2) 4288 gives 1.13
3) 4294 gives 1.05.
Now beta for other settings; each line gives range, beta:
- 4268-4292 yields 1.90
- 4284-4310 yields 1.91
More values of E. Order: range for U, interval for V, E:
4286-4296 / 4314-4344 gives 0.23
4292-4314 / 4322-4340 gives 0.18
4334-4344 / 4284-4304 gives 0.04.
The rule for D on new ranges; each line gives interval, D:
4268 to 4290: 0.95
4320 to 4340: 1.05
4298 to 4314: 0.99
